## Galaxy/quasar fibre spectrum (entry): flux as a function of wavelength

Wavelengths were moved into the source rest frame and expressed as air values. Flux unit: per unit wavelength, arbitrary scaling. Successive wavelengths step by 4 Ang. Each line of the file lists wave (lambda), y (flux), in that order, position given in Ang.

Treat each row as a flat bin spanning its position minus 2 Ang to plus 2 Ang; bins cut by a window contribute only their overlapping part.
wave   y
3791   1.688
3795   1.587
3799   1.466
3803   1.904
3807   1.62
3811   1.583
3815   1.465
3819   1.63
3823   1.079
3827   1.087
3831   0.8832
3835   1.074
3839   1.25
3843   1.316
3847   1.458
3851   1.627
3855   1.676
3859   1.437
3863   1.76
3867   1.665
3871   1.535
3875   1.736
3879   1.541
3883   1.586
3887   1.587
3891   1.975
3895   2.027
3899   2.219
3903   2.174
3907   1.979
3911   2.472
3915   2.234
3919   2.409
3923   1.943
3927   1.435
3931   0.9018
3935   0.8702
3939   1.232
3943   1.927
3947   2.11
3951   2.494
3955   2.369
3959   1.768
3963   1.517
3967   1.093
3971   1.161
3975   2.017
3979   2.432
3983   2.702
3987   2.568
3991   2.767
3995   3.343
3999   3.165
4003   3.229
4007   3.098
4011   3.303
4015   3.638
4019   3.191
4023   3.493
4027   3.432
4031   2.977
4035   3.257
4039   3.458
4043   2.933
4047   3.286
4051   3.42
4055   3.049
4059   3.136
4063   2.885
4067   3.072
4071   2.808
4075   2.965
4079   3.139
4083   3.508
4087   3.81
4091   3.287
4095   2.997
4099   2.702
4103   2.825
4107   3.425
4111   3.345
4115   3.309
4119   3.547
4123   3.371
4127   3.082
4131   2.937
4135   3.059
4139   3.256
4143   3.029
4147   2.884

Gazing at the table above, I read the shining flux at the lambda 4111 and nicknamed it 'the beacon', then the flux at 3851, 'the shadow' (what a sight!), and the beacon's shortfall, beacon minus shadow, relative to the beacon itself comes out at 0.51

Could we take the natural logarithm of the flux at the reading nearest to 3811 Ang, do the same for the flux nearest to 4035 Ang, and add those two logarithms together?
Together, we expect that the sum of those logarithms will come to 1.64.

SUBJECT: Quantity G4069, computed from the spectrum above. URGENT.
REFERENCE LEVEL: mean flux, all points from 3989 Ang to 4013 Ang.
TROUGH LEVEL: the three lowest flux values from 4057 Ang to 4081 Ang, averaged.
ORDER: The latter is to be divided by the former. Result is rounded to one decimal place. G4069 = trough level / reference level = 0.9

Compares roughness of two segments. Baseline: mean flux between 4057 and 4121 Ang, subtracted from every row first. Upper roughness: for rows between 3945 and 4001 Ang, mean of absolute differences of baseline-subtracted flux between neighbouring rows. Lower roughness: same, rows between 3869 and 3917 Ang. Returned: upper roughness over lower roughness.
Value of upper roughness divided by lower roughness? 1.85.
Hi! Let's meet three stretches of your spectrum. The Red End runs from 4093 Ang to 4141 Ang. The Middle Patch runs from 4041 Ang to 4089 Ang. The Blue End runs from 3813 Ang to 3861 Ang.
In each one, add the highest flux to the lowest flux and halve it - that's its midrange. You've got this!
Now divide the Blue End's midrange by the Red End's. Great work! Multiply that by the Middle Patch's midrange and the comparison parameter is 1.4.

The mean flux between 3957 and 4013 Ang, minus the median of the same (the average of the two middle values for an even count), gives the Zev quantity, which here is -0.19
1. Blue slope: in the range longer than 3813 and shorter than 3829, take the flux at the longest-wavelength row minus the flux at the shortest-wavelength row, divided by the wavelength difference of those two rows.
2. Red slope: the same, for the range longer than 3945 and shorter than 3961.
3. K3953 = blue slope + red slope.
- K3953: -0.06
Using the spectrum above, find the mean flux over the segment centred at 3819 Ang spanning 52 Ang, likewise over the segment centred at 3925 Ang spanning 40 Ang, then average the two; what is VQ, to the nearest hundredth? 1.56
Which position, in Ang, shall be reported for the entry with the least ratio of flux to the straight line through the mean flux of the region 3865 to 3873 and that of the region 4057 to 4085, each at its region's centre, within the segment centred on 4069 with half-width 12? 4071 Ang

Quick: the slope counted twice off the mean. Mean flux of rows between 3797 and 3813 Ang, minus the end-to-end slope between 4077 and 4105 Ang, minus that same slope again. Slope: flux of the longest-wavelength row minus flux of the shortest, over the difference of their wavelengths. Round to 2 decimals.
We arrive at 1.67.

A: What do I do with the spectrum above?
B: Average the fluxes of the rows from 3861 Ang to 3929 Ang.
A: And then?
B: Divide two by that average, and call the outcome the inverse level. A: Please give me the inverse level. 1.1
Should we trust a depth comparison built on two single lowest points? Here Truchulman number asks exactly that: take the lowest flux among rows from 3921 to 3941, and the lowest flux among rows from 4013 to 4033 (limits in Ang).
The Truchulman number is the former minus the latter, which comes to -2.1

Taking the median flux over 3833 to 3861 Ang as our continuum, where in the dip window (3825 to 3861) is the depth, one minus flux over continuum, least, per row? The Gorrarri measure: 3855 Ang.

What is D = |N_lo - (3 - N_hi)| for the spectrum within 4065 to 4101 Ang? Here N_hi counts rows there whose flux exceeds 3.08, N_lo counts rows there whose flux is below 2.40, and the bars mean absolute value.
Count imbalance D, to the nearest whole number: 1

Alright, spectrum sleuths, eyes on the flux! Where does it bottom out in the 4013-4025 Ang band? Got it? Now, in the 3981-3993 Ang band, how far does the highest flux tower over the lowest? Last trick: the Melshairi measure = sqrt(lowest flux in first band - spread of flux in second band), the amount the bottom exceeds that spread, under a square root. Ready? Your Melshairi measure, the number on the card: 1.73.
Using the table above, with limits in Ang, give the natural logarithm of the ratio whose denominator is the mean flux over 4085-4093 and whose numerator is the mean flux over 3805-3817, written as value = -0.82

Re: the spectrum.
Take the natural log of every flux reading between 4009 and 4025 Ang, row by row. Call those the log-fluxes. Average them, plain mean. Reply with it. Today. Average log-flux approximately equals 1.2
